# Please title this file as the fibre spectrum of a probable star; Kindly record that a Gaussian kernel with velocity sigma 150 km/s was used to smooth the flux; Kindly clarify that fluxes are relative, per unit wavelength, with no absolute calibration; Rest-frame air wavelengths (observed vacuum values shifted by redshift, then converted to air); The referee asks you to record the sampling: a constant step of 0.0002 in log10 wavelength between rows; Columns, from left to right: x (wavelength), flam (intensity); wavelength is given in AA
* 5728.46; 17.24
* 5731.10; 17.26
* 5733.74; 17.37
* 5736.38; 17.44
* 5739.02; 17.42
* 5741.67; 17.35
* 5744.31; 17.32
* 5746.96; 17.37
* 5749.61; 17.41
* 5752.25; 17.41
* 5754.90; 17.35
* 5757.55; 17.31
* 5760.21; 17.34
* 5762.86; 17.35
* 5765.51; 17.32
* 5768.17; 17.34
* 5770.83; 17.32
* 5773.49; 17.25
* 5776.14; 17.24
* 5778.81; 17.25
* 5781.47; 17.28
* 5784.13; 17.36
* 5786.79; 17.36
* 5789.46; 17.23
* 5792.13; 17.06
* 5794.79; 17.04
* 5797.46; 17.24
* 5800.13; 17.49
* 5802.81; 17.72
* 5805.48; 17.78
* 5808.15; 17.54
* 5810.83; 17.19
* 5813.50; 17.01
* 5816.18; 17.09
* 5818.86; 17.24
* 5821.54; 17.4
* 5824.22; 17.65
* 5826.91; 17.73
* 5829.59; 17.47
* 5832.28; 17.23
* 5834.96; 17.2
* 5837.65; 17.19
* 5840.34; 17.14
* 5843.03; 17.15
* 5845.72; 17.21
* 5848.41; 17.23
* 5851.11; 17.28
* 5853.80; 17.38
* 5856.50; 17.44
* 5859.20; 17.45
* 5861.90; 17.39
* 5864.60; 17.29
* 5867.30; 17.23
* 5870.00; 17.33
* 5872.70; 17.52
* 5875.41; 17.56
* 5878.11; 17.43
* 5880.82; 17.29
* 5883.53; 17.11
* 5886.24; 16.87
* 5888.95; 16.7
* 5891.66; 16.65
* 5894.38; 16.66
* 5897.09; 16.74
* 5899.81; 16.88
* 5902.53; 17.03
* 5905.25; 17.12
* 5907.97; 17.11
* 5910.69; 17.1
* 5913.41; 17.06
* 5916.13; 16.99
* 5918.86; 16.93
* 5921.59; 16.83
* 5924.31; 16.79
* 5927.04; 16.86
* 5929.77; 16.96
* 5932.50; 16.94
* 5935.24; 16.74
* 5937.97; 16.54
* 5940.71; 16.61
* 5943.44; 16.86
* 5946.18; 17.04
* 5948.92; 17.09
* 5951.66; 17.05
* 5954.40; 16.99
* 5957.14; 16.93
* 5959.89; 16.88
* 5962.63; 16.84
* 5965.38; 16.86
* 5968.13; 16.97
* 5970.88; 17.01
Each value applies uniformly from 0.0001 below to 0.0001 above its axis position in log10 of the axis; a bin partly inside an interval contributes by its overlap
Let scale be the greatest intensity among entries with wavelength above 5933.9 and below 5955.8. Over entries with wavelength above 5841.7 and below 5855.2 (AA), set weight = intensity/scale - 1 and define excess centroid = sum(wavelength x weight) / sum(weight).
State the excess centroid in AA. 5850.2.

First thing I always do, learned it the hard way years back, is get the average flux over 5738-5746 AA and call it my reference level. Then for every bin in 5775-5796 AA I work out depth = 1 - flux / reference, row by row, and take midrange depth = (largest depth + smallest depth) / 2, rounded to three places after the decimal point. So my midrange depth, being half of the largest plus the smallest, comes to 0.009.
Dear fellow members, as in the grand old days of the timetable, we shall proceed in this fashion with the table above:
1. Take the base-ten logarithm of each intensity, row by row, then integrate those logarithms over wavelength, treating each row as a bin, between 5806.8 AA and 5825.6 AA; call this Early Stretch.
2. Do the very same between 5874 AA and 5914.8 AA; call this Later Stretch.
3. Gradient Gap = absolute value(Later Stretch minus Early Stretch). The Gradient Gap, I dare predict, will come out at 27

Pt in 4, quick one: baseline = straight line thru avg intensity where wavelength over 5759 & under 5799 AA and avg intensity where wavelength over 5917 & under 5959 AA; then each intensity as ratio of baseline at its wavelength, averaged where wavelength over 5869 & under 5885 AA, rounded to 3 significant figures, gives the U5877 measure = 1.02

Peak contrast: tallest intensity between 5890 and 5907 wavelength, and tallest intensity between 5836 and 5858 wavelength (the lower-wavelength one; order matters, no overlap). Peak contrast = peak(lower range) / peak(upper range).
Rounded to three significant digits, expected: 1.02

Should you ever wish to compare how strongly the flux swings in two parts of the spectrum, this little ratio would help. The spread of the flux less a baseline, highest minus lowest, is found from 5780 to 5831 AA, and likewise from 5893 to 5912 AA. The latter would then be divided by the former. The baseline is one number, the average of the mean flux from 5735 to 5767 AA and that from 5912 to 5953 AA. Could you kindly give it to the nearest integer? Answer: 1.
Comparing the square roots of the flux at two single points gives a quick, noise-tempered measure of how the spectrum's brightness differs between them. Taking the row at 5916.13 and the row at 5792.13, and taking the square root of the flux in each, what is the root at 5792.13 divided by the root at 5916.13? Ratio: 1.00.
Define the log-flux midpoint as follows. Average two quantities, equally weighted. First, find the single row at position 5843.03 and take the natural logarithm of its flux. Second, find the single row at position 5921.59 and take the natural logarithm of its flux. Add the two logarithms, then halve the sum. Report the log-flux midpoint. 2.83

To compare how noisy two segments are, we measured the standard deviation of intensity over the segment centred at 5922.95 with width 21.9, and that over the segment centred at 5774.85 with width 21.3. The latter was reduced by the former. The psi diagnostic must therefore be -0.04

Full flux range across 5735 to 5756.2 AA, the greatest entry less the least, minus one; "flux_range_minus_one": -0.88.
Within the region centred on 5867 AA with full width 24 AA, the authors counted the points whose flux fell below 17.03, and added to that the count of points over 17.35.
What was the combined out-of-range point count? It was 6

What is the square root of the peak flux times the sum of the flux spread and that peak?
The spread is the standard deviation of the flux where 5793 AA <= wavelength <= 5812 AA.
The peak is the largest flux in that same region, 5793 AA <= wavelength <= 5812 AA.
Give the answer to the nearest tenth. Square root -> 17.9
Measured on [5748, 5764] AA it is 17.4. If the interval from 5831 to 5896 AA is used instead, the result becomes 17.7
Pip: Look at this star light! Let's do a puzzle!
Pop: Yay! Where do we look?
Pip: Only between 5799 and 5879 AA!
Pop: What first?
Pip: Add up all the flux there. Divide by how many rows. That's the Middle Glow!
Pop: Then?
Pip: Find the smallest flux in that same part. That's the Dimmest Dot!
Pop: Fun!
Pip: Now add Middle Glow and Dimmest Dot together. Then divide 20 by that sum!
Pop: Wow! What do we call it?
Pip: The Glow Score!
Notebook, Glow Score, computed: 0.582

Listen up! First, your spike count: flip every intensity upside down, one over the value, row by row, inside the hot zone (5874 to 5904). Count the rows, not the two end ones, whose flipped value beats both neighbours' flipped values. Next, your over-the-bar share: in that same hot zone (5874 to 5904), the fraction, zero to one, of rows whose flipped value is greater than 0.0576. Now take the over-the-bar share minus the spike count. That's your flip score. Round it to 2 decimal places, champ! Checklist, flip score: -0.18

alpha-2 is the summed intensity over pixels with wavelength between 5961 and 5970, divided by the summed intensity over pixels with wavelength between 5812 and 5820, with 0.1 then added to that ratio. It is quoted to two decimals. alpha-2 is 1.09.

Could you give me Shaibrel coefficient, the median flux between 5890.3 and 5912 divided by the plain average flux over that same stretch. 1.003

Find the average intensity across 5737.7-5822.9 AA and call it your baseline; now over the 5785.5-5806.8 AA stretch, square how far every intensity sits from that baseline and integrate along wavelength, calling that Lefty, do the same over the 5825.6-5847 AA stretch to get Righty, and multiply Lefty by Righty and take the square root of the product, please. 1.1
